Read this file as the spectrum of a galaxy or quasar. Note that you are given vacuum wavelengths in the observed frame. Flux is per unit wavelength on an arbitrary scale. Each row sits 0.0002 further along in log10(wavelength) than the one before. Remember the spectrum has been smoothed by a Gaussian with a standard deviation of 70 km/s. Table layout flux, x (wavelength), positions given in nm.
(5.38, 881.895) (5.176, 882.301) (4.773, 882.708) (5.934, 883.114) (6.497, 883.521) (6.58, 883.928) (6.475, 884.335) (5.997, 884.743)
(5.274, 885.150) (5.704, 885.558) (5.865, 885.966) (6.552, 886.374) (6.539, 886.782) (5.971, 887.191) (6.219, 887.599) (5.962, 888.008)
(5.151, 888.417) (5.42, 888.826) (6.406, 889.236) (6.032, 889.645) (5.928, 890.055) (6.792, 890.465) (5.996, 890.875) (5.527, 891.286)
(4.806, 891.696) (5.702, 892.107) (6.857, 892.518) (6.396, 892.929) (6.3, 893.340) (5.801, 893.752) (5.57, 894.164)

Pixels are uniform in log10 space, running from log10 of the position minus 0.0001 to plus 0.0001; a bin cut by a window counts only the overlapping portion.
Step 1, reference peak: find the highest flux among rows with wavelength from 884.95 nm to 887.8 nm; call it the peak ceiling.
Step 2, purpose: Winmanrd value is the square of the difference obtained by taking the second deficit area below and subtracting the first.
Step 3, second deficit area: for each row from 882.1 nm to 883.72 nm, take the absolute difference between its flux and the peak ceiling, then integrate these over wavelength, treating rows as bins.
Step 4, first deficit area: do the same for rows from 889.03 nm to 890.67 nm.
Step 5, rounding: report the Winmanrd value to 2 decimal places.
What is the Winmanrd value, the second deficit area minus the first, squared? 0.86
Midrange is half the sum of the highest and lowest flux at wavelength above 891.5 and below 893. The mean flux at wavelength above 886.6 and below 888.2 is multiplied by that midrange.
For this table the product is 36.0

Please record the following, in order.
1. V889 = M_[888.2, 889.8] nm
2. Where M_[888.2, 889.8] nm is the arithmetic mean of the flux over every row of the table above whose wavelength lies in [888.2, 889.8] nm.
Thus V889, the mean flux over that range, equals 5.75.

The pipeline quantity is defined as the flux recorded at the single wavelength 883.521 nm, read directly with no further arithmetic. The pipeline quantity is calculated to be 6.497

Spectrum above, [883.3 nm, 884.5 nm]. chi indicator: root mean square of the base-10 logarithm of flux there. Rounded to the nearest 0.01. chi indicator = 0.81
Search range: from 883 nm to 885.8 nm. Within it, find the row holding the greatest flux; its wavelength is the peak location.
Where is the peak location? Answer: 883.928 nm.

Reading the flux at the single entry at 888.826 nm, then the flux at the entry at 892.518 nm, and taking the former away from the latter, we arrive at 1.4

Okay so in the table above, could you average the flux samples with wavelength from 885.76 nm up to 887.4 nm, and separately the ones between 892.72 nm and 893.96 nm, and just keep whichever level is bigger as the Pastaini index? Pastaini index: 6.23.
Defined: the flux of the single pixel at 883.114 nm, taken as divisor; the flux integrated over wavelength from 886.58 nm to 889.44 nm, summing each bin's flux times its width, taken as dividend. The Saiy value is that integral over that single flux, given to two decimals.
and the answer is 2.87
